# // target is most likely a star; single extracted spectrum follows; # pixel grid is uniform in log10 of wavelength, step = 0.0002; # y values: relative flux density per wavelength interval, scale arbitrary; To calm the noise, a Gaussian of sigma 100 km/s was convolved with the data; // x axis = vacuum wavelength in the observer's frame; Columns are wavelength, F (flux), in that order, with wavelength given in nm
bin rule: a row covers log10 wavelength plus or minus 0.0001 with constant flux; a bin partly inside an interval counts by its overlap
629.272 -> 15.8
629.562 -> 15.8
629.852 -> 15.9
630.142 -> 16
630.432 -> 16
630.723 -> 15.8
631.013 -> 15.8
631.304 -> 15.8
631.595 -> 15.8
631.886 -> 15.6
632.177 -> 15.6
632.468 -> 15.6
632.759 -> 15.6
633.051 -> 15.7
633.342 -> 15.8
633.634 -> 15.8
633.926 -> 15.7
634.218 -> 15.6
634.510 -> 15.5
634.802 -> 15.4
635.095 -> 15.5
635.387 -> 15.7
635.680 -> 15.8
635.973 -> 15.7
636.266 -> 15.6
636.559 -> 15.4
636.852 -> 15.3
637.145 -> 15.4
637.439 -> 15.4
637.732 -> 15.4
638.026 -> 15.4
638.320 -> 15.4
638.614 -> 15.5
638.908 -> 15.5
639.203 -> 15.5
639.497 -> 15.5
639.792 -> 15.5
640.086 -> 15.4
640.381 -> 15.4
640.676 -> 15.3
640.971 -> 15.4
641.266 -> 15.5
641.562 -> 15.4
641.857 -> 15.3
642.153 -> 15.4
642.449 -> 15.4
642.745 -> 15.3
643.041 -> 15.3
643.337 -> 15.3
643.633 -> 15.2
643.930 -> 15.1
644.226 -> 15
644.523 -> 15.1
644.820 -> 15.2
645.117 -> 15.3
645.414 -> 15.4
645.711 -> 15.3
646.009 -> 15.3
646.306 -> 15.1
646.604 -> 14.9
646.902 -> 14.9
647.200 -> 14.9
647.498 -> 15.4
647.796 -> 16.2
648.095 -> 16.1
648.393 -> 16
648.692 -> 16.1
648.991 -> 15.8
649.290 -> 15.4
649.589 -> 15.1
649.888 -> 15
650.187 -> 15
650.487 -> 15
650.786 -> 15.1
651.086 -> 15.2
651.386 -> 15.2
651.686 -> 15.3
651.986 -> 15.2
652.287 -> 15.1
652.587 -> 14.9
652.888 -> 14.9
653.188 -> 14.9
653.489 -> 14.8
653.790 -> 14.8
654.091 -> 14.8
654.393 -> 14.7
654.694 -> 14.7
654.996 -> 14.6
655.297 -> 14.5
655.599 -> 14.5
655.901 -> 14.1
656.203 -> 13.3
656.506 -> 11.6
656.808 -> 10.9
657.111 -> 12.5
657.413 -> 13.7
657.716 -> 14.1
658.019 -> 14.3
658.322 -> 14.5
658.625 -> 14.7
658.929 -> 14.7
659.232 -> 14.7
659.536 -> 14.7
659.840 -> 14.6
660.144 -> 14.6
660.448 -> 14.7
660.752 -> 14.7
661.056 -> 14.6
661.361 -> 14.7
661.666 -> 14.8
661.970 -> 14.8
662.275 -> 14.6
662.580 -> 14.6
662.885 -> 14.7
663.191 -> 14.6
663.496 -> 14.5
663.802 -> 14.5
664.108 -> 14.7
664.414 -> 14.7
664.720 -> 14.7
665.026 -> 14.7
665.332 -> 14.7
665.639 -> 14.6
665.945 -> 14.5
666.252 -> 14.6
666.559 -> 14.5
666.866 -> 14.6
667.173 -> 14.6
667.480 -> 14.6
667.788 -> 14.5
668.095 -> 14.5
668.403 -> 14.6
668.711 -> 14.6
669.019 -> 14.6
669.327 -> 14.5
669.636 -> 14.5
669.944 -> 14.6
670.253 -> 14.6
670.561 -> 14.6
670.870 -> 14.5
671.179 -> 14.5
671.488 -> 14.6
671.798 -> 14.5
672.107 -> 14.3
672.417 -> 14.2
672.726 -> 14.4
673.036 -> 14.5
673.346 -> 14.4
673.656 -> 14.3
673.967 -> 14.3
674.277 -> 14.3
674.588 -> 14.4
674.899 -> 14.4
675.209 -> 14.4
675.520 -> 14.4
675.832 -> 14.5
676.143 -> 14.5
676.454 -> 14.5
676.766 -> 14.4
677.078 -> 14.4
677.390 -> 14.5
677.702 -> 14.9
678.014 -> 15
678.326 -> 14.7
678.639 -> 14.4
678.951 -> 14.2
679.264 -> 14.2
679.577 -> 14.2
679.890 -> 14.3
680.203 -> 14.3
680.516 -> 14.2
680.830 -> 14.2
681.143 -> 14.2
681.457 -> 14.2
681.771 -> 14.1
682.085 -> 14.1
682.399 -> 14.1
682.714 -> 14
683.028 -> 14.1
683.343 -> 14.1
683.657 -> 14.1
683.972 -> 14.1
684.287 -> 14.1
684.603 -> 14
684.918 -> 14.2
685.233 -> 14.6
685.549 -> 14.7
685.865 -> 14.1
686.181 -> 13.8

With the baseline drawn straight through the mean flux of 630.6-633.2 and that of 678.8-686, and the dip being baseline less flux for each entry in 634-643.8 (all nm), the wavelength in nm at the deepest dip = 636.852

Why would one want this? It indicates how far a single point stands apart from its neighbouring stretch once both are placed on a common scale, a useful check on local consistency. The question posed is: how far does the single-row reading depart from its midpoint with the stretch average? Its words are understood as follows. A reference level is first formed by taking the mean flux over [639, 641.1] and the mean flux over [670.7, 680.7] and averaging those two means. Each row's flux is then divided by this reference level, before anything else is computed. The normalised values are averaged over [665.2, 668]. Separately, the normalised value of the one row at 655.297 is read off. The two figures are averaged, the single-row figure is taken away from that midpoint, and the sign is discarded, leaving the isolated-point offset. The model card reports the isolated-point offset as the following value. 0.0026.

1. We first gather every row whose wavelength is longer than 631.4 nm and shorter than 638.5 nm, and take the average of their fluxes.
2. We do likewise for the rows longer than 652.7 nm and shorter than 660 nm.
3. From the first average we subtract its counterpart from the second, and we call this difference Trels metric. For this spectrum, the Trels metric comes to 1.42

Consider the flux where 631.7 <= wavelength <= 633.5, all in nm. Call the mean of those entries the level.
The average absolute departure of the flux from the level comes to 0.067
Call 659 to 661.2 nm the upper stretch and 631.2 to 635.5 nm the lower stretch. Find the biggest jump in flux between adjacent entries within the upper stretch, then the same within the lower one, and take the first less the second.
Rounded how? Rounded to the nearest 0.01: -0.10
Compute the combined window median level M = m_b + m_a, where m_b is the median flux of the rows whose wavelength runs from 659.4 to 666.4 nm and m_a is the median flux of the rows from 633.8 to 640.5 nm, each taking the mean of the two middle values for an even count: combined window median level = 30.2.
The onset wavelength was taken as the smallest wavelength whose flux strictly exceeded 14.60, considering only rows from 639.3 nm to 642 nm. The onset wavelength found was 639.497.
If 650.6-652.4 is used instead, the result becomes 650.786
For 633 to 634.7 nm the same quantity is 633.051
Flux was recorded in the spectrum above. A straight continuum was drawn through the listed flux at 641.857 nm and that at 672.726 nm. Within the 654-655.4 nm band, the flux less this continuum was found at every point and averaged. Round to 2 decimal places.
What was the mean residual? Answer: -0.27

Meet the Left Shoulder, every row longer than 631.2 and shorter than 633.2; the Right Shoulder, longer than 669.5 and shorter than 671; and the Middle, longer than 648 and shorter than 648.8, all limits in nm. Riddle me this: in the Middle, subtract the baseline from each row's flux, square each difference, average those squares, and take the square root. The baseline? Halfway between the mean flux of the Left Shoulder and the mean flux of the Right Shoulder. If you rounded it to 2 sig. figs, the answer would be 0.95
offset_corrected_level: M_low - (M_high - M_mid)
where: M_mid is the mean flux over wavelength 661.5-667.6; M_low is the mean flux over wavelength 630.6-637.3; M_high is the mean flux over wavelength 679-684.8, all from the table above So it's 16.1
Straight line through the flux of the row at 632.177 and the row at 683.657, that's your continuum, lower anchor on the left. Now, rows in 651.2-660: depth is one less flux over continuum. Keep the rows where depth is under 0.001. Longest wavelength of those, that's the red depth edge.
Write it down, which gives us 652.287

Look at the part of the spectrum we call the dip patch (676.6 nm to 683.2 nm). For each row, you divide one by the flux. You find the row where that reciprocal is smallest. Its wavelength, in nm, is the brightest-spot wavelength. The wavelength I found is 678.014 nm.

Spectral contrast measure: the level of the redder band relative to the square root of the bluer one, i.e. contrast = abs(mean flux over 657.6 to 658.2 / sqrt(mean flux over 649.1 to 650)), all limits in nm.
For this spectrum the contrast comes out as 3.65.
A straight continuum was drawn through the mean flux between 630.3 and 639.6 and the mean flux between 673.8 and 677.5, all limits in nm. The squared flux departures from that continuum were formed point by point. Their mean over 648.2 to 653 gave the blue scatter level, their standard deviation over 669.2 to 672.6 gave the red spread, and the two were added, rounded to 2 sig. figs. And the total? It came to 0.16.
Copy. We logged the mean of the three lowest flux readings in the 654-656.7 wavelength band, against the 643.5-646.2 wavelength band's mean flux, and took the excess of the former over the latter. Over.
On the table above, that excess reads -2.2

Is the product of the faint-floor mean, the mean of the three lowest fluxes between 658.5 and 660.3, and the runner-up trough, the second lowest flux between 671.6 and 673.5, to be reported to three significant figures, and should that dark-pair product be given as 209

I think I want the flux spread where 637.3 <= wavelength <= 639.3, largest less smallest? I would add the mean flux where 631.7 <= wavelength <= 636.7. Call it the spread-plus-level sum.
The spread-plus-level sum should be 15.7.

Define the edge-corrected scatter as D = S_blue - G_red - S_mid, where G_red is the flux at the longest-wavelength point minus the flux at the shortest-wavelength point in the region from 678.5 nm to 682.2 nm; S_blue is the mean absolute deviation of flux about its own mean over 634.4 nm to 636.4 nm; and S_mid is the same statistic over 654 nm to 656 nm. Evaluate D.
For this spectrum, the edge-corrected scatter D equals 0.25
